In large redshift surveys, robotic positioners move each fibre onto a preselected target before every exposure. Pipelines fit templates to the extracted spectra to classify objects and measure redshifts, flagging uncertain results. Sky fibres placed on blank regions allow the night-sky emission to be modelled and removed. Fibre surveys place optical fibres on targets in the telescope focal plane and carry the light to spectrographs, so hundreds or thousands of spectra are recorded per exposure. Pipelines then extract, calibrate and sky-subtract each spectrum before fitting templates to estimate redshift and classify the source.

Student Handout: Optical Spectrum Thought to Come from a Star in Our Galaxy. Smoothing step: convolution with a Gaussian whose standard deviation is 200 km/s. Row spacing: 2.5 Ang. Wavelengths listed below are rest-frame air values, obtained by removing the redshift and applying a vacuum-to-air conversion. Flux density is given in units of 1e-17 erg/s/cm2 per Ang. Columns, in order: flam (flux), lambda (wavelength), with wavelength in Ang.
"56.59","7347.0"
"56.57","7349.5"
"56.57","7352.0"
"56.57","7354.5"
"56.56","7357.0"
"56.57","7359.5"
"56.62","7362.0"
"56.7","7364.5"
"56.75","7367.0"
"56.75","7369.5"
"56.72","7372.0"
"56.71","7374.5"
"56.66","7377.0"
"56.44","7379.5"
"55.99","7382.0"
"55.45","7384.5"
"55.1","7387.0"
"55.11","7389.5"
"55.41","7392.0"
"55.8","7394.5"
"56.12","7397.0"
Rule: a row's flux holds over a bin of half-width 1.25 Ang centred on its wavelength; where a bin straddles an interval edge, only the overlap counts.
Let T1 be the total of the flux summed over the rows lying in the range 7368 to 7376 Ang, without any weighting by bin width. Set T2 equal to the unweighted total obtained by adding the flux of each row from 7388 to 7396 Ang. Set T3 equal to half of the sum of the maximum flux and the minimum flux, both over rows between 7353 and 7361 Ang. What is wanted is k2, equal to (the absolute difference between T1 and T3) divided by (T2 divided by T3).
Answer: 38.6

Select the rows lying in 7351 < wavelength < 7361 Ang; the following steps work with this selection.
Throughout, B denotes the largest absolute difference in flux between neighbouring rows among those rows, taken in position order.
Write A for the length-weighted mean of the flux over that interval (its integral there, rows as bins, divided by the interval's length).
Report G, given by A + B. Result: 56.6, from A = 56.6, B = 0.0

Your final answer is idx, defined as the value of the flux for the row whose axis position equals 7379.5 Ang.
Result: 56.44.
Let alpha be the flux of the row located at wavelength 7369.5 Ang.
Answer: 56.75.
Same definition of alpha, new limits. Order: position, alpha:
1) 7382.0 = 55.99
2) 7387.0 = 55.1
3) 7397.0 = 56.12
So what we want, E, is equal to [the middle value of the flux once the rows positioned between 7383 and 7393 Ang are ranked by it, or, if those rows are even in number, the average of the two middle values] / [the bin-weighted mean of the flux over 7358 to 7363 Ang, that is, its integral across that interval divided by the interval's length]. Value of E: 0.976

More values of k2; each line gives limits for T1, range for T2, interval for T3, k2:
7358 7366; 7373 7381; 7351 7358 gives 37.7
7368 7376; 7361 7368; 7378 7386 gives 37.6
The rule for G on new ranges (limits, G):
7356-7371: 56.7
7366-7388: 56.8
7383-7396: 55.8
